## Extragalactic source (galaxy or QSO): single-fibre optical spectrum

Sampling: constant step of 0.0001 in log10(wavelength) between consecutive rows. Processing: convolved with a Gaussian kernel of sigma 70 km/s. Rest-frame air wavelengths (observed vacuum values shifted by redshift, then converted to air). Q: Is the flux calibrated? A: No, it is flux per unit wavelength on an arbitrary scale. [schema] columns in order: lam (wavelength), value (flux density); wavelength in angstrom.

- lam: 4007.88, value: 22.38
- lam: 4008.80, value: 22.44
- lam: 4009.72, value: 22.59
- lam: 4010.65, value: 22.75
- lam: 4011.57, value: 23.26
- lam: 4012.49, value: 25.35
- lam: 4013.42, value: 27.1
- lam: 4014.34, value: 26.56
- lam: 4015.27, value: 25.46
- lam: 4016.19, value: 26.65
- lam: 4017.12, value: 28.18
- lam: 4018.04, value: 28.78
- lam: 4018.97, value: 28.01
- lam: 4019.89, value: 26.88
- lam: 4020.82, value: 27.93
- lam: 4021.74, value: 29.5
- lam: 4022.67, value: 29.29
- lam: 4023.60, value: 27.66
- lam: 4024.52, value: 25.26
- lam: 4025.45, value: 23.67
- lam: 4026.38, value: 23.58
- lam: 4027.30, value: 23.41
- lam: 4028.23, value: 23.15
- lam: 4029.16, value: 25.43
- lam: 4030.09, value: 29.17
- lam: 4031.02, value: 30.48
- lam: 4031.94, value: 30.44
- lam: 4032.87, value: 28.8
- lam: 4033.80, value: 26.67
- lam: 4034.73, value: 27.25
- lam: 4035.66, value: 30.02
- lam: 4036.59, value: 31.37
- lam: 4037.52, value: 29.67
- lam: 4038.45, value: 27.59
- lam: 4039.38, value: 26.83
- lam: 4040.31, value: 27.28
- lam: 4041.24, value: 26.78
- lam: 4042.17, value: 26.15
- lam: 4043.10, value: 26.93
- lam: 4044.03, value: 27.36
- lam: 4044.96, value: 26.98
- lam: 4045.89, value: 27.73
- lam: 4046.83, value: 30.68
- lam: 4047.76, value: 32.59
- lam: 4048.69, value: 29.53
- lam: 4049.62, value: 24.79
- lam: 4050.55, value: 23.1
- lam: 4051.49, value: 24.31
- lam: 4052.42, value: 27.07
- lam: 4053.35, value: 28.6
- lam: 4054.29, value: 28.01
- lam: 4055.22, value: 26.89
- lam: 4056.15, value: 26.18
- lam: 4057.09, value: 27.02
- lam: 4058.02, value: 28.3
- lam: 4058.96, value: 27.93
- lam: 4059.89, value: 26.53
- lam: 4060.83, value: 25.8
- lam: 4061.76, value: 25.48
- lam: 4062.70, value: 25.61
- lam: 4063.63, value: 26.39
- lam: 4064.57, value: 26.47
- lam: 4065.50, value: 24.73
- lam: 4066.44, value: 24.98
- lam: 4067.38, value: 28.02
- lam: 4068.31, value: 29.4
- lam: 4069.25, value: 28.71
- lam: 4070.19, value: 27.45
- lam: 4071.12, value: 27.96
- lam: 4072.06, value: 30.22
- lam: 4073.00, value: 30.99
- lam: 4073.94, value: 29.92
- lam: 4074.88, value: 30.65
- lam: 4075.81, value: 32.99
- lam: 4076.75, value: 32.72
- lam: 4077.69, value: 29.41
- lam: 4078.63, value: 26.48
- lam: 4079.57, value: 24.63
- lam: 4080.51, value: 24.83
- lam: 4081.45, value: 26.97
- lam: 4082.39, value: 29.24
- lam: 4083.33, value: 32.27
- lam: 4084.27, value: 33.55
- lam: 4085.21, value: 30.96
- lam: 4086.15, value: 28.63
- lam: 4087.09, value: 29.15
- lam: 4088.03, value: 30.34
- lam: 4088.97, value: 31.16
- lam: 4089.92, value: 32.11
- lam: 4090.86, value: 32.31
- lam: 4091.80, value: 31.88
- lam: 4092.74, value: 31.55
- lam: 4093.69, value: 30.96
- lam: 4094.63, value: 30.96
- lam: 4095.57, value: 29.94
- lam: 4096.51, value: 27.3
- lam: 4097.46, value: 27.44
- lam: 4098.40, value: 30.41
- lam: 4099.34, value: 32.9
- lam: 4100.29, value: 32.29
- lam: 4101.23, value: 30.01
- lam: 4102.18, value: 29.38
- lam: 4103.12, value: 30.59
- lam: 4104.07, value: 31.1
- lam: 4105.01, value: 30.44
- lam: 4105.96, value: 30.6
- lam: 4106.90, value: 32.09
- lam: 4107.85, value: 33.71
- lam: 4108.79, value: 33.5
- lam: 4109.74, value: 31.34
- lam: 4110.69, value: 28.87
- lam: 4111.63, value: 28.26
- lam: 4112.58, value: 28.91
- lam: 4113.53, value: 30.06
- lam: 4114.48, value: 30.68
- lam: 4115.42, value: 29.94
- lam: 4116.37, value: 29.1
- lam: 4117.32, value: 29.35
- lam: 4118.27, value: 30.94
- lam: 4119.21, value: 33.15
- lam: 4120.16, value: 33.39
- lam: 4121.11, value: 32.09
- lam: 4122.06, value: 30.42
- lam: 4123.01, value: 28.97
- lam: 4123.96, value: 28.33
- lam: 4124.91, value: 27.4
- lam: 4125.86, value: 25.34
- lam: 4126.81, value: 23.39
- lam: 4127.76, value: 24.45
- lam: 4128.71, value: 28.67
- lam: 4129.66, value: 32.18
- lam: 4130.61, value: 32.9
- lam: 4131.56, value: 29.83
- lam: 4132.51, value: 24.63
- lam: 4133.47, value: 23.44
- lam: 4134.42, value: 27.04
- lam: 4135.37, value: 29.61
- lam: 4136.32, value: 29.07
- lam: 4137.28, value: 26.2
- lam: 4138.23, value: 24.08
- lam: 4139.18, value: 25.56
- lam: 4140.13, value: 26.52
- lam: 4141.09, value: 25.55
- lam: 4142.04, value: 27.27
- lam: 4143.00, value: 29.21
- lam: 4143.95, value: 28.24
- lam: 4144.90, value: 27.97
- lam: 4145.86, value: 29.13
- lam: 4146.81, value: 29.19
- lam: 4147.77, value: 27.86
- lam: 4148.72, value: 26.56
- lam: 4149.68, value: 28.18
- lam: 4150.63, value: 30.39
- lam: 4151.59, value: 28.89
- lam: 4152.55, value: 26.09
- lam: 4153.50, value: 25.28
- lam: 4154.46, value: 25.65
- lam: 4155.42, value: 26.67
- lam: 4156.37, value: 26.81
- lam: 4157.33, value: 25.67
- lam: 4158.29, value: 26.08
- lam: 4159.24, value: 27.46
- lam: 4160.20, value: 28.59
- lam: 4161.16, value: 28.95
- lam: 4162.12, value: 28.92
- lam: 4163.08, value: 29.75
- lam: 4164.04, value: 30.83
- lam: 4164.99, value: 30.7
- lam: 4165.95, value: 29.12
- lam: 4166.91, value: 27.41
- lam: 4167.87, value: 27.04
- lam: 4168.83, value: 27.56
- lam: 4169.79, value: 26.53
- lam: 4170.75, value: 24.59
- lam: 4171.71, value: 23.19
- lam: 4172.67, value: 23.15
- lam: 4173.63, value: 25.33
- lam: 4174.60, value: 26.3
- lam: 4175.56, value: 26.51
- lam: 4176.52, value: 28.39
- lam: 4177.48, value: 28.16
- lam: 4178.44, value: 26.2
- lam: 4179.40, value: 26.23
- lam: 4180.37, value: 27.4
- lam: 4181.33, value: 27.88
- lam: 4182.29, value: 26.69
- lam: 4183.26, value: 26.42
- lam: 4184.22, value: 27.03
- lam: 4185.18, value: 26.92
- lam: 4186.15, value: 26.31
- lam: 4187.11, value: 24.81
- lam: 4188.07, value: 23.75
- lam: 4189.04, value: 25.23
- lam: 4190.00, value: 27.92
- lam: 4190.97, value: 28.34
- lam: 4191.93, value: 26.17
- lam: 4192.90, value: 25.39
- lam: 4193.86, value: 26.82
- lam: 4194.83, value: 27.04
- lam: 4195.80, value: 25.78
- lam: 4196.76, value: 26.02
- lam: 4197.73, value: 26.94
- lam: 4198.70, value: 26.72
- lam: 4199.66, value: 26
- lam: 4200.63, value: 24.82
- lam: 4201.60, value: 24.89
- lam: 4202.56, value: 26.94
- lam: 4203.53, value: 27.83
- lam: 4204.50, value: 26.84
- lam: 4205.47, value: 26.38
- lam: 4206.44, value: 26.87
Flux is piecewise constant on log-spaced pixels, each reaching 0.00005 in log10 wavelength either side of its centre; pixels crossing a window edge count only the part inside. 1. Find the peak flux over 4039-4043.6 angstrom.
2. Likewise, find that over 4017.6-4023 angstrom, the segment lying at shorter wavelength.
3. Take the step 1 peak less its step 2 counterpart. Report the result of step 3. -2.2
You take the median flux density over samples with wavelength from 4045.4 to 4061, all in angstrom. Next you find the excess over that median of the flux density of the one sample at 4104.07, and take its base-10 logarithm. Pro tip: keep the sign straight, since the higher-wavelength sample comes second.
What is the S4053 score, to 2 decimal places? 0.61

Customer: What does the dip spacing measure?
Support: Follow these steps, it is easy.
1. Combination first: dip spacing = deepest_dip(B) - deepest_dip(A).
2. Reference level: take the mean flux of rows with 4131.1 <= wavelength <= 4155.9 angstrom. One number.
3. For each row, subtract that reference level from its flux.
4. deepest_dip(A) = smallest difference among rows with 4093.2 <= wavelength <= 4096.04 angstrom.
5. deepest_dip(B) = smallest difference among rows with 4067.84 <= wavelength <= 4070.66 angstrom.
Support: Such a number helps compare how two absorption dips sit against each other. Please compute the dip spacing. -2.5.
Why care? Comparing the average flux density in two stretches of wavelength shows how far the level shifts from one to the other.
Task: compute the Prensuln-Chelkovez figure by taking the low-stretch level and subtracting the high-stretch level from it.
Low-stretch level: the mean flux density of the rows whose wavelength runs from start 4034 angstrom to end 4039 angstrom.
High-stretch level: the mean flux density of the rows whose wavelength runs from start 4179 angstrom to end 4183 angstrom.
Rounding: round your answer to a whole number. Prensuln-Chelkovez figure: 2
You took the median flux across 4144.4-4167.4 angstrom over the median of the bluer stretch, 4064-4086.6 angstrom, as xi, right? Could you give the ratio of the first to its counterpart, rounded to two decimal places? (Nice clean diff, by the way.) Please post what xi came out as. 0.97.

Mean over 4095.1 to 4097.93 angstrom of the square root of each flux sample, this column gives 5.31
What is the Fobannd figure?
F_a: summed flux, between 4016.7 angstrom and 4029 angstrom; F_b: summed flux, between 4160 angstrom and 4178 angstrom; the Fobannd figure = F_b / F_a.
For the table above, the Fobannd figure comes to 1.5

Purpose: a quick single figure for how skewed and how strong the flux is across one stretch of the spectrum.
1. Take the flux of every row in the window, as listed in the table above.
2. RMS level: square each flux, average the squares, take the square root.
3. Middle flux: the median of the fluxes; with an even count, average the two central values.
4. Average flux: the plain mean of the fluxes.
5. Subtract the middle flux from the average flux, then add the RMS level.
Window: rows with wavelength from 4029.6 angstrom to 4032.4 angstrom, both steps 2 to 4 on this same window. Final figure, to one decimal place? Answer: 29.6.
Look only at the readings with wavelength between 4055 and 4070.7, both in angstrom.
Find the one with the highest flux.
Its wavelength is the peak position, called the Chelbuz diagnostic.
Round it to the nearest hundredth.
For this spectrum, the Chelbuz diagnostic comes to 4068.31 angstrom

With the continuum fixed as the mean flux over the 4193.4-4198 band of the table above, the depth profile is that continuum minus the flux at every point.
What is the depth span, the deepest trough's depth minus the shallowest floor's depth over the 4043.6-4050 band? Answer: 7.8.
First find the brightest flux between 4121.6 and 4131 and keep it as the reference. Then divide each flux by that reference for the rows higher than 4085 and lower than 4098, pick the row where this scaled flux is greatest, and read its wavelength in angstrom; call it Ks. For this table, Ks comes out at 4090.86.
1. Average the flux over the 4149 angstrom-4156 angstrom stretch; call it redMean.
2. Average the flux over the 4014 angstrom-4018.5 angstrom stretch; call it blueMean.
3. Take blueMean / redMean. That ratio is 0.99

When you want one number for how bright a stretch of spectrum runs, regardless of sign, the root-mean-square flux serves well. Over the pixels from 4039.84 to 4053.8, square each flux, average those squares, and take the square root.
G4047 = 27.4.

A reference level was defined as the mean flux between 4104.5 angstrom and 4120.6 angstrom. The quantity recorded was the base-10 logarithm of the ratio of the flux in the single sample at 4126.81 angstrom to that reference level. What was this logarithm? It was -0.12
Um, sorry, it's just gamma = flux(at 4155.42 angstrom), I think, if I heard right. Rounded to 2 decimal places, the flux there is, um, 26.67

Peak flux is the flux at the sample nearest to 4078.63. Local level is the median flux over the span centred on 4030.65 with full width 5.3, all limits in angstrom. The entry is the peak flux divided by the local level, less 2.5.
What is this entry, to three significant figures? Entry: -1.59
